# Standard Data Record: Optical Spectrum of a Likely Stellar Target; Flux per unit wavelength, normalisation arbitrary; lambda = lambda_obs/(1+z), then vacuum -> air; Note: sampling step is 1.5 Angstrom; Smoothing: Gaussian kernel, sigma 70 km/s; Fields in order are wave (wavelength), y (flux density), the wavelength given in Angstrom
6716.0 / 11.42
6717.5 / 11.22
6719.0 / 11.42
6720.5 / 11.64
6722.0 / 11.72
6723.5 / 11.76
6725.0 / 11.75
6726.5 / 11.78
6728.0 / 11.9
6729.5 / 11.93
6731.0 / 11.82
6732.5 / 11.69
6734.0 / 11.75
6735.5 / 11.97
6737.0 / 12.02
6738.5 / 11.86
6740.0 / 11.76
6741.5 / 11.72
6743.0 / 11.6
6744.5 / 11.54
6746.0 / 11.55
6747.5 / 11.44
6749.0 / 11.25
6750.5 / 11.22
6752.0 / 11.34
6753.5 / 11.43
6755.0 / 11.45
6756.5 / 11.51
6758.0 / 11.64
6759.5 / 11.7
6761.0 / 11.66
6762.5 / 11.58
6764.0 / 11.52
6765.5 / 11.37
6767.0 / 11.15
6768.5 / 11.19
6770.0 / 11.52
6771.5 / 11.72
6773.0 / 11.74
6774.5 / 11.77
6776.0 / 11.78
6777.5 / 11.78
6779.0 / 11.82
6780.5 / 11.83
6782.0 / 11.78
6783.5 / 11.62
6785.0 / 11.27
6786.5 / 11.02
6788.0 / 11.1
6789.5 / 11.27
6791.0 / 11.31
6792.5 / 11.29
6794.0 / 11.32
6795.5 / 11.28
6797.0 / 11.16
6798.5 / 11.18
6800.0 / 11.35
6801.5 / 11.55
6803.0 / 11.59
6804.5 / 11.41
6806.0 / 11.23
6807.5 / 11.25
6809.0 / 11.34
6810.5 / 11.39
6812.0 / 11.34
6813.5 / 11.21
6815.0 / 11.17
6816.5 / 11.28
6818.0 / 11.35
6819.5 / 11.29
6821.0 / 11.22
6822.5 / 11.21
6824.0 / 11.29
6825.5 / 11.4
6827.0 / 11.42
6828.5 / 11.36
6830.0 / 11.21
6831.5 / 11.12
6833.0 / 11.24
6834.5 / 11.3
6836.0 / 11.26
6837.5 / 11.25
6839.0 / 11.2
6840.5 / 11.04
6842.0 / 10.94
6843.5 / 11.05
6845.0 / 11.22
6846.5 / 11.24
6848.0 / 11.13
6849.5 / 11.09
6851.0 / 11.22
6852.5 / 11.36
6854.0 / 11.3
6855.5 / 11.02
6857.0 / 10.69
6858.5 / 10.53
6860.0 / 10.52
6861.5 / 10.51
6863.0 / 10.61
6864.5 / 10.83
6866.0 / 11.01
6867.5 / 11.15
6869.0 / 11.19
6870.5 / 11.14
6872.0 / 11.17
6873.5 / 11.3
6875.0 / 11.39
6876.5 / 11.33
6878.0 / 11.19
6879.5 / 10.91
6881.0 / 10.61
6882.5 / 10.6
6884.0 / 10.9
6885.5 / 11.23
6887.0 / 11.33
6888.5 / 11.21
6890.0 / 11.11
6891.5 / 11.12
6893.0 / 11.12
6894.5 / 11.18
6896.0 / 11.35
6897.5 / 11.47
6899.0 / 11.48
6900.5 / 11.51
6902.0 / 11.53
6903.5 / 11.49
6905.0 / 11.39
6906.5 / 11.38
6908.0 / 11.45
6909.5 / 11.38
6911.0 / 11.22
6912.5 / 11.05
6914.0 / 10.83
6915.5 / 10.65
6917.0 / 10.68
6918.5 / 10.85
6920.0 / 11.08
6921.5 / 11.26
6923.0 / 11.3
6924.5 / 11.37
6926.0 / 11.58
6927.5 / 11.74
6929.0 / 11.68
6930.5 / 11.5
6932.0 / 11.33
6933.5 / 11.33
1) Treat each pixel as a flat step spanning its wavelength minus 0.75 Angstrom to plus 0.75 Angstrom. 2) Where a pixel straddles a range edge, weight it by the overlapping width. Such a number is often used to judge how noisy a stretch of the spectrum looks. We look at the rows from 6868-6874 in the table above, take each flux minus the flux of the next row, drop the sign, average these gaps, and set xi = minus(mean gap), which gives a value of -0.070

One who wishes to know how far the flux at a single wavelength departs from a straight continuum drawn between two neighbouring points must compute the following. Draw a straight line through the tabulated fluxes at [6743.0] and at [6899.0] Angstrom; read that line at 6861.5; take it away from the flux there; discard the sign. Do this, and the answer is 1.00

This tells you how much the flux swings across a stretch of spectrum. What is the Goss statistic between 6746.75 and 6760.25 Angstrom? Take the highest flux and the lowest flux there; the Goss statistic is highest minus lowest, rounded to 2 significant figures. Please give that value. 0.48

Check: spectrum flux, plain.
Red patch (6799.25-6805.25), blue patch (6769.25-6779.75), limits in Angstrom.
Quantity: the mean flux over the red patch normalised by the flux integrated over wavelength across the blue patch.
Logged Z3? 0.093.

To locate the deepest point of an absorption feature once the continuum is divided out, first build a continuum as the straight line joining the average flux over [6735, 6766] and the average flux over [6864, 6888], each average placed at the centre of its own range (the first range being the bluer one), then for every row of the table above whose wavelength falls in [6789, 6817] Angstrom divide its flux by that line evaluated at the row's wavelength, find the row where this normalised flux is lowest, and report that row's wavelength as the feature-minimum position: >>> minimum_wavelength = 6797.0 Angstrom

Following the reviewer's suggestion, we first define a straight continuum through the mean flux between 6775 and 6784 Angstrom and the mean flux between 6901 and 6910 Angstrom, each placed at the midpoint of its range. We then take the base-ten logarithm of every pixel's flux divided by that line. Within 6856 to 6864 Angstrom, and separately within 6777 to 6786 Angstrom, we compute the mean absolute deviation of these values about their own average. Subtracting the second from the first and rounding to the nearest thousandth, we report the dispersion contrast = -0.003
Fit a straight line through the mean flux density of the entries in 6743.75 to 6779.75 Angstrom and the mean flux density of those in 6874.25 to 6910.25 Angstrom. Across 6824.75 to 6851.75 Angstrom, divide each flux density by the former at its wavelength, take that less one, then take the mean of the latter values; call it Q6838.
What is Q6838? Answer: -0.013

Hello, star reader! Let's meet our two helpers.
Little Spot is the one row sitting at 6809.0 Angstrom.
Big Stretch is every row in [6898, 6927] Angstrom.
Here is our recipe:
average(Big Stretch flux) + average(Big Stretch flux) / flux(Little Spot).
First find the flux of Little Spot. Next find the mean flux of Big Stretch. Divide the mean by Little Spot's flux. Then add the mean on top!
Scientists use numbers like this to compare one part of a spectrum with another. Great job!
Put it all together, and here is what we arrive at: 12.2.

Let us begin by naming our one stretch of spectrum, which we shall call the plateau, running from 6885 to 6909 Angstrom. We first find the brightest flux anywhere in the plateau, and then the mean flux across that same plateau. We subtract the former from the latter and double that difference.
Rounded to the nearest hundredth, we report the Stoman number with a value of -0.39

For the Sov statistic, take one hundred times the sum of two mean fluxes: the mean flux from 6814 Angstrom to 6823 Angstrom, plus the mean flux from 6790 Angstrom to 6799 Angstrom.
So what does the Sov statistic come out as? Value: 2251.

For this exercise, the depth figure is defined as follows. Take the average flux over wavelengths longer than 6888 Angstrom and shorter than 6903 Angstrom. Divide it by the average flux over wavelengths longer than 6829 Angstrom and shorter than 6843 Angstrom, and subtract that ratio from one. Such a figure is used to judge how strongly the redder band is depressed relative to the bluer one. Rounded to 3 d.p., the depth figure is -0.012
